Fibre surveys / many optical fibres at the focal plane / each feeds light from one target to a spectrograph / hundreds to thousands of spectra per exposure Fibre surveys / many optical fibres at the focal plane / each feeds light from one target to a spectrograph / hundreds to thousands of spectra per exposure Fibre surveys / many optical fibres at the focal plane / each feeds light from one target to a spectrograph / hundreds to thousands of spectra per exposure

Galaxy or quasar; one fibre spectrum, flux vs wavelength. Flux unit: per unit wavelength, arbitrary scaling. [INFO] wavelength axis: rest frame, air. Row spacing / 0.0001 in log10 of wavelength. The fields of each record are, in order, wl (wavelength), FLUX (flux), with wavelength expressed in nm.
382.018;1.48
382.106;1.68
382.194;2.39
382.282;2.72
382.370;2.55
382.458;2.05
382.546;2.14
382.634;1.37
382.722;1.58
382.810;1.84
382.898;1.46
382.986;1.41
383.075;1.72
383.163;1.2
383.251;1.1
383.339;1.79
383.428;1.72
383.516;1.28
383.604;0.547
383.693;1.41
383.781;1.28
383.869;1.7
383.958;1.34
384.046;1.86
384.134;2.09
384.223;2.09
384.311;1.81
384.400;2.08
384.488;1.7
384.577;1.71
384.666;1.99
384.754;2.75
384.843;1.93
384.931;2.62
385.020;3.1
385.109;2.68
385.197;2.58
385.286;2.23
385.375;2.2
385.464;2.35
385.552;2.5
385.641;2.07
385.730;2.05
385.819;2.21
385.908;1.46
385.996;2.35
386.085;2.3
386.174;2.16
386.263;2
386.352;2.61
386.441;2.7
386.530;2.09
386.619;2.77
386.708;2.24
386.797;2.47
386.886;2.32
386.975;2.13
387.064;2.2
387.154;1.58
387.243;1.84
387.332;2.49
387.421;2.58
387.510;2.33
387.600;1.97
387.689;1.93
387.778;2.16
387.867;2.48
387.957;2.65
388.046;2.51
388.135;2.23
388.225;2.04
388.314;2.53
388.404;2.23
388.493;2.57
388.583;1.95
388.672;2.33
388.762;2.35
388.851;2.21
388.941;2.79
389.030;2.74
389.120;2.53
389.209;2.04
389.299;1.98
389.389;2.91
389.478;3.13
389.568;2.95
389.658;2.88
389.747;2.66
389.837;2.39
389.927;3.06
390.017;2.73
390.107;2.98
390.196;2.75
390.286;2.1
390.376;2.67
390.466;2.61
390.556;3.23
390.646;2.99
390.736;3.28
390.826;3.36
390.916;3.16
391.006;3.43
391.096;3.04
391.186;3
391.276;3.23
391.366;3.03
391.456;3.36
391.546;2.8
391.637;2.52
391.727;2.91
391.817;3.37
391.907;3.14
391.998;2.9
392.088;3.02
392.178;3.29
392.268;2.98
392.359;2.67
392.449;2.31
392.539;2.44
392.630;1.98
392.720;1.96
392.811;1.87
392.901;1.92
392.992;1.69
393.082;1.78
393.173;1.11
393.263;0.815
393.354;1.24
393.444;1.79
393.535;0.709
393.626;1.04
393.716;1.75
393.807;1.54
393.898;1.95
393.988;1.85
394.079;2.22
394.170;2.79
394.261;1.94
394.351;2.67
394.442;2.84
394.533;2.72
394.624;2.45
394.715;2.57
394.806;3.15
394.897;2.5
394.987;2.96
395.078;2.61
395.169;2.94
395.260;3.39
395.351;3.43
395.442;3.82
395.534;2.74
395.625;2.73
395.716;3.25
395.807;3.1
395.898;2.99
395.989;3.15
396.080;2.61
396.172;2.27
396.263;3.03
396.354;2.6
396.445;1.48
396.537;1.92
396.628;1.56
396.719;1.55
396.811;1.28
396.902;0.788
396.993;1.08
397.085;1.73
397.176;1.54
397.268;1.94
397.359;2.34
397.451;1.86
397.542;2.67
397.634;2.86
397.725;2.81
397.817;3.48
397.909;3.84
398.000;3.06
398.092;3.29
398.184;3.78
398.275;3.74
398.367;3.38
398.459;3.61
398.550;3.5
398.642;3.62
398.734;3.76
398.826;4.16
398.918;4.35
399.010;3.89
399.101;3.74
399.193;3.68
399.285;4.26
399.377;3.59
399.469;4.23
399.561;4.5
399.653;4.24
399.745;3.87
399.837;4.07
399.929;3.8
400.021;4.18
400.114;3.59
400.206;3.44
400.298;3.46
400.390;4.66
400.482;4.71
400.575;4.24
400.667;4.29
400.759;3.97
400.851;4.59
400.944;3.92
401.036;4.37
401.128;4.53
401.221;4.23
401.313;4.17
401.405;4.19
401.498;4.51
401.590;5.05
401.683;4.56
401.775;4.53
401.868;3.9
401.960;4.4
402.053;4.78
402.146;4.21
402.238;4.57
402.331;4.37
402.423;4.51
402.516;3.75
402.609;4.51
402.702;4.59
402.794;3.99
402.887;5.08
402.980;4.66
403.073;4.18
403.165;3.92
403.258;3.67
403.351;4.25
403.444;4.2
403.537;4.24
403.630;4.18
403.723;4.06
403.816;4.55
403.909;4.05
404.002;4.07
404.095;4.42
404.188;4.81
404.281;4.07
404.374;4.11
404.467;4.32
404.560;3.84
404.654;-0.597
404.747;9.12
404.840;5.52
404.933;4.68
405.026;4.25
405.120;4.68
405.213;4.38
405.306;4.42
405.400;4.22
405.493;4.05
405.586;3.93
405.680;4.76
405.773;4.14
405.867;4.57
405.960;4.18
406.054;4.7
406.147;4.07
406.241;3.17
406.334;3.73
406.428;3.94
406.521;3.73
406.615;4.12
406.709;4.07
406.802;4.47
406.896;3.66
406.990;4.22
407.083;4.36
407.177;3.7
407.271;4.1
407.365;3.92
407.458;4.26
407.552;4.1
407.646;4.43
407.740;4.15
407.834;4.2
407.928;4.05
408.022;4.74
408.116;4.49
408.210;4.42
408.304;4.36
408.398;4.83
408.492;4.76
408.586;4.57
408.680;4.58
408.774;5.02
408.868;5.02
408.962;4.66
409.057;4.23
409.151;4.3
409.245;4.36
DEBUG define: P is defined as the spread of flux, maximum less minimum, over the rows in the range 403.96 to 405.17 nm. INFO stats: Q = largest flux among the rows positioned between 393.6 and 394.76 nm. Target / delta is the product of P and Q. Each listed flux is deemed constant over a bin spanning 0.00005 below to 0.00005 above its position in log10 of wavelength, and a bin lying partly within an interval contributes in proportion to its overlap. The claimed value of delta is 27.6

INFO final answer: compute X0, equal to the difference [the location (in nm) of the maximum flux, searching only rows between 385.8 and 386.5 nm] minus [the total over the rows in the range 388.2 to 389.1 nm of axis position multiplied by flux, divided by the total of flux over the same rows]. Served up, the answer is -2.20 nm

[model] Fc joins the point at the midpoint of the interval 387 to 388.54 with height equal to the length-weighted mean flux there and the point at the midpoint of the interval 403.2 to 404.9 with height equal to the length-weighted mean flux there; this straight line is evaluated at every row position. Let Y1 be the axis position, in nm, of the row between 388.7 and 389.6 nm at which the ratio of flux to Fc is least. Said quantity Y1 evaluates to 389.299 nm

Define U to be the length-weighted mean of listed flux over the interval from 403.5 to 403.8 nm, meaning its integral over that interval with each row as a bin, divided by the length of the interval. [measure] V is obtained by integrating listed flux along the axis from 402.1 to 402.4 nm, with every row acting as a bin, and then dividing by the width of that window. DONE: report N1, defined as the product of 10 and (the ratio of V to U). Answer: 11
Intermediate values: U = 4.2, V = 4.4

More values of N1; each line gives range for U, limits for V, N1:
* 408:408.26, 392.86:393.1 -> 4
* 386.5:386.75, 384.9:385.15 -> 12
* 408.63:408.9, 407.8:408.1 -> 9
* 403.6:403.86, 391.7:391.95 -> 7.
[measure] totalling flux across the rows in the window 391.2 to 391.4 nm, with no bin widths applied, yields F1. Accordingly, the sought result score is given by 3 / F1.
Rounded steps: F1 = 6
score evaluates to 0.5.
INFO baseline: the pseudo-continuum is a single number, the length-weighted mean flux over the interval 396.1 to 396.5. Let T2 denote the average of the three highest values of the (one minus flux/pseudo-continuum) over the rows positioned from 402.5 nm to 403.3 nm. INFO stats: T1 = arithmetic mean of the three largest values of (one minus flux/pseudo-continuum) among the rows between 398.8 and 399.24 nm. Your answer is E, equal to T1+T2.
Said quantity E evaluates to -1.2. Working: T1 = -0.6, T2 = -0.6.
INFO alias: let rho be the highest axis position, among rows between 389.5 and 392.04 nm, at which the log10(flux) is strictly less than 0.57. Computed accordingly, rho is 391.998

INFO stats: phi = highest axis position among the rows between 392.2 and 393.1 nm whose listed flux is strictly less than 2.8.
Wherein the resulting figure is 393.082 nm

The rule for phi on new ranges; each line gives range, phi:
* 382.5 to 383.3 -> 383.251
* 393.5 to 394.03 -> 393.988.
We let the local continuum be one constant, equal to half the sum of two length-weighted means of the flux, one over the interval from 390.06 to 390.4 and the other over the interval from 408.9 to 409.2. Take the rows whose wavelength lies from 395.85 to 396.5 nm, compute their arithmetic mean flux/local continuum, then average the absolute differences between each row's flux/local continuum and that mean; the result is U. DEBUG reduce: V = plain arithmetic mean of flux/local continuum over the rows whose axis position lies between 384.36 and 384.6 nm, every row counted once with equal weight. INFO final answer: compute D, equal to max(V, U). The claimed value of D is 0.5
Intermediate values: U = 0.116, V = 0.52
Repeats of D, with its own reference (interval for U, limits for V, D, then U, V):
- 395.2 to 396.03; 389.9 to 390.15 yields 0.8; 0.074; 0.83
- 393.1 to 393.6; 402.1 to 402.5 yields 1.3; 0.087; 1.25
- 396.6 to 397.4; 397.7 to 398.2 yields 1.0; 0.092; 0.96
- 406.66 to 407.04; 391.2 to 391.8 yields 0.8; 0.068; 0.84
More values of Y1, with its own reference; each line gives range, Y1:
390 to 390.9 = 390.286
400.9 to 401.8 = 400.944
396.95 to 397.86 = 396.993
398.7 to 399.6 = 399.377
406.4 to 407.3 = 406.896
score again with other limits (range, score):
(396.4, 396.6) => 0.9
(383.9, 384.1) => 0.9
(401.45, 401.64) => 0.3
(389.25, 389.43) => 0.6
